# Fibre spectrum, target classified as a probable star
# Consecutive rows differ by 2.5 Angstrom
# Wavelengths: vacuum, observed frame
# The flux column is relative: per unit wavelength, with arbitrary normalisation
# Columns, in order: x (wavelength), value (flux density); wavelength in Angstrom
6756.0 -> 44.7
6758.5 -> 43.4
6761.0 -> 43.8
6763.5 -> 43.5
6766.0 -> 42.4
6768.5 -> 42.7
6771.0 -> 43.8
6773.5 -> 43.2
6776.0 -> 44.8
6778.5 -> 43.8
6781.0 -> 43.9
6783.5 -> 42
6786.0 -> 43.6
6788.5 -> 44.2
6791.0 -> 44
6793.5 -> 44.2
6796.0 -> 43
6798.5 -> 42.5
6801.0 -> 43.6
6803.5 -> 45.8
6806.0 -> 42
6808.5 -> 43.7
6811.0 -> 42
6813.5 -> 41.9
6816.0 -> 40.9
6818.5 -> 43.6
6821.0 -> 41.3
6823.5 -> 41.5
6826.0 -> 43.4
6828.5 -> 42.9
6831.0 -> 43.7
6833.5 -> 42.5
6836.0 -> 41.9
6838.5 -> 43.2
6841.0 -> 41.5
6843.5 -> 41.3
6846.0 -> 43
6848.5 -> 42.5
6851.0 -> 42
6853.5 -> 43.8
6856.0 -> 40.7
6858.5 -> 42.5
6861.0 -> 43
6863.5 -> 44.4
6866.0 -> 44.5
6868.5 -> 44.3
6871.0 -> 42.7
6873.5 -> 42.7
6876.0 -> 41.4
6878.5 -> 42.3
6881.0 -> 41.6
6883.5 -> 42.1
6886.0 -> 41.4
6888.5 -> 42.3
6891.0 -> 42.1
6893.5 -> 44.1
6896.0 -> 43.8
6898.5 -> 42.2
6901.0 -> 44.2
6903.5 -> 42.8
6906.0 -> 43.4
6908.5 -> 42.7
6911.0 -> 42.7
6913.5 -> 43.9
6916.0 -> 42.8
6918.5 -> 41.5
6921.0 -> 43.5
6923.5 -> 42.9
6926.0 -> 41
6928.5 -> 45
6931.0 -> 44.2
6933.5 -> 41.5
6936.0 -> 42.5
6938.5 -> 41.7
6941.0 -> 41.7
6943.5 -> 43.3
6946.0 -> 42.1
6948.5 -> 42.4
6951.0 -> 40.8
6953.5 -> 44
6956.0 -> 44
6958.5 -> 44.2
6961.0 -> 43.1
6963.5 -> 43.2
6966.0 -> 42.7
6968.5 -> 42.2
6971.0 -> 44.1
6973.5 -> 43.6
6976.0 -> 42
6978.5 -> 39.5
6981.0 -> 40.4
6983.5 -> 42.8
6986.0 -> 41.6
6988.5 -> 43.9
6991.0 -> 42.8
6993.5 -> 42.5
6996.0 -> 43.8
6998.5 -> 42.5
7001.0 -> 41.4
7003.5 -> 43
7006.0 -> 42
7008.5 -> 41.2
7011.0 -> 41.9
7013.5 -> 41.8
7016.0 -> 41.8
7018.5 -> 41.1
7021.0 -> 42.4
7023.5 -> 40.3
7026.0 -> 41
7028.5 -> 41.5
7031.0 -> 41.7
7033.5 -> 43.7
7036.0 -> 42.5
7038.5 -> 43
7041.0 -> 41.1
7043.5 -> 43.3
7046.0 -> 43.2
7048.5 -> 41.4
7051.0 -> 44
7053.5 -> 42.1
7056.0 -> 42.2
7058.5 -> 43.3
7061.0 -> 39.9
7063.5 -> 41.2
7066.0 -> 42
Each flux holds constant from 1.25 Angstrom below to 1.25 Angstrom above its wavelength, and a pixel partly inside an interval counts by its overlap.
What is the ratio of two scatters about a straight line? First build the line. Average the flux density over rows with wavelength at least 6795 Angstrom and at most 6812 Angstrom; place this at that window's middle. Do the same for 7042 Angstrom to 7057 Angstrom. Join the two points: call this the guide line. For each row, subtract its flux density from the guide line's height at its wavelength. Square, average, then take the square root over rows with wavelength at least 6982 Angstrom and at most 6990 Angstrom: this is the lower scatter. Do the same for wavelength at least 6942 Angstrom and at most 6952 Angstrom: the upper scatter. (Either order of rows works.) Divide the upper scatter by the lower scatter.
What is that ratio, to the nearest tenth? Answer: 1.2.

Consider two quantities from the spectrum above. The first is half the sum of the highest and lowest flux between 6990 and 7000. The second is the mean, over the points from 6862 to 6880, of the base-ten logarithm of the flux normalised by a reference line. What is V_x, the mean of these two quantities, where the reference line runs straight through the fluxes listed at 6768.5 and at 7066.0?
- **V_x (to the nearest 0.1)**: 21.6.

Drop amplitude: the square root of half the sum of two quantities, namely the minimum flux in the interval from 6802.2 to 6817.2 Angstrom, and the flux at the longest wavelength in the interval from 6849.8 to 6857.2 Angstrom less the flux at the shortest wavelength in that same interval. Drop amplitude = 4.45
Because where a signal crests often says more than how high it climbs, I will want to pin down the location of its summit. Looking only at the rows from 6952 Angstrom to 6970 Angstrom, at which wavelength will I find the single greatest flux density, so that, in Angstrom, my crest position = 6958.5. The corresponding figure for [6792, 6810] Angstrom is 6803.5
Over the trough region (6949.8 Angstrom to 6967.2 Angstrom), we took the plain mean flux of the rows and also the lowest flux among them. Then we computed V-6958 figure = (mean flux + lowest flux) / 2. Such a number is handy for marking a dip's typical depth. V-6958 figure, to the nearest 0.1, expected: 42.0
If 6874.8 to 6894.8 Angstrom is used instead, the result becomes 41.8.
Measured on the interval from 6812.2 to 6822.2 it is 41.4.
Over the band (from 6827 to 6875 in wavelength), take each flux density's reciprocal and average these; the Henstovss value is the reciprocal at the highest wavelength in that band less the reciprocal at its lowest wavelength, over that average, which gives 0.00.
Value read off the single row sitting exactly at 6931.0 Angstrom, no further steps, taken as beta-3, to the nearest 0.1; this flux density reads 44.2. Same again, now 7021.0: 42.4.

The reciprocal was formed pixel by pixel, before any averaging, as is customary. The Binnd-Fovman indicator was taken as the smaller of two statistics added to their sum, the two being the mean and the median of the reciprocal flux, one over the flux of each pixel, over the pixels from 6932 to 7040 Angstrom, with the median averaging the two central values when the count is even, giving 0.0708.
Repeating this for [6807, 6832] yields 0.0707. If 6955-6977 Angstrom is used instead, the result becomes 0.0694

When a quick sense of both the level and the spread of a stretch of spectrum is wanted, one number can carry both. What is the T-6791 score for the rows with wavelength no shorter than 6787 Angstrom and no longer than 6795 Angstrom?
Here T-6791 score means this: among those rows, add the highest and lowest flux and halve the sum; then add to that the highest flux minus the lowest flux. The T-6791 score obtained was 44.3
